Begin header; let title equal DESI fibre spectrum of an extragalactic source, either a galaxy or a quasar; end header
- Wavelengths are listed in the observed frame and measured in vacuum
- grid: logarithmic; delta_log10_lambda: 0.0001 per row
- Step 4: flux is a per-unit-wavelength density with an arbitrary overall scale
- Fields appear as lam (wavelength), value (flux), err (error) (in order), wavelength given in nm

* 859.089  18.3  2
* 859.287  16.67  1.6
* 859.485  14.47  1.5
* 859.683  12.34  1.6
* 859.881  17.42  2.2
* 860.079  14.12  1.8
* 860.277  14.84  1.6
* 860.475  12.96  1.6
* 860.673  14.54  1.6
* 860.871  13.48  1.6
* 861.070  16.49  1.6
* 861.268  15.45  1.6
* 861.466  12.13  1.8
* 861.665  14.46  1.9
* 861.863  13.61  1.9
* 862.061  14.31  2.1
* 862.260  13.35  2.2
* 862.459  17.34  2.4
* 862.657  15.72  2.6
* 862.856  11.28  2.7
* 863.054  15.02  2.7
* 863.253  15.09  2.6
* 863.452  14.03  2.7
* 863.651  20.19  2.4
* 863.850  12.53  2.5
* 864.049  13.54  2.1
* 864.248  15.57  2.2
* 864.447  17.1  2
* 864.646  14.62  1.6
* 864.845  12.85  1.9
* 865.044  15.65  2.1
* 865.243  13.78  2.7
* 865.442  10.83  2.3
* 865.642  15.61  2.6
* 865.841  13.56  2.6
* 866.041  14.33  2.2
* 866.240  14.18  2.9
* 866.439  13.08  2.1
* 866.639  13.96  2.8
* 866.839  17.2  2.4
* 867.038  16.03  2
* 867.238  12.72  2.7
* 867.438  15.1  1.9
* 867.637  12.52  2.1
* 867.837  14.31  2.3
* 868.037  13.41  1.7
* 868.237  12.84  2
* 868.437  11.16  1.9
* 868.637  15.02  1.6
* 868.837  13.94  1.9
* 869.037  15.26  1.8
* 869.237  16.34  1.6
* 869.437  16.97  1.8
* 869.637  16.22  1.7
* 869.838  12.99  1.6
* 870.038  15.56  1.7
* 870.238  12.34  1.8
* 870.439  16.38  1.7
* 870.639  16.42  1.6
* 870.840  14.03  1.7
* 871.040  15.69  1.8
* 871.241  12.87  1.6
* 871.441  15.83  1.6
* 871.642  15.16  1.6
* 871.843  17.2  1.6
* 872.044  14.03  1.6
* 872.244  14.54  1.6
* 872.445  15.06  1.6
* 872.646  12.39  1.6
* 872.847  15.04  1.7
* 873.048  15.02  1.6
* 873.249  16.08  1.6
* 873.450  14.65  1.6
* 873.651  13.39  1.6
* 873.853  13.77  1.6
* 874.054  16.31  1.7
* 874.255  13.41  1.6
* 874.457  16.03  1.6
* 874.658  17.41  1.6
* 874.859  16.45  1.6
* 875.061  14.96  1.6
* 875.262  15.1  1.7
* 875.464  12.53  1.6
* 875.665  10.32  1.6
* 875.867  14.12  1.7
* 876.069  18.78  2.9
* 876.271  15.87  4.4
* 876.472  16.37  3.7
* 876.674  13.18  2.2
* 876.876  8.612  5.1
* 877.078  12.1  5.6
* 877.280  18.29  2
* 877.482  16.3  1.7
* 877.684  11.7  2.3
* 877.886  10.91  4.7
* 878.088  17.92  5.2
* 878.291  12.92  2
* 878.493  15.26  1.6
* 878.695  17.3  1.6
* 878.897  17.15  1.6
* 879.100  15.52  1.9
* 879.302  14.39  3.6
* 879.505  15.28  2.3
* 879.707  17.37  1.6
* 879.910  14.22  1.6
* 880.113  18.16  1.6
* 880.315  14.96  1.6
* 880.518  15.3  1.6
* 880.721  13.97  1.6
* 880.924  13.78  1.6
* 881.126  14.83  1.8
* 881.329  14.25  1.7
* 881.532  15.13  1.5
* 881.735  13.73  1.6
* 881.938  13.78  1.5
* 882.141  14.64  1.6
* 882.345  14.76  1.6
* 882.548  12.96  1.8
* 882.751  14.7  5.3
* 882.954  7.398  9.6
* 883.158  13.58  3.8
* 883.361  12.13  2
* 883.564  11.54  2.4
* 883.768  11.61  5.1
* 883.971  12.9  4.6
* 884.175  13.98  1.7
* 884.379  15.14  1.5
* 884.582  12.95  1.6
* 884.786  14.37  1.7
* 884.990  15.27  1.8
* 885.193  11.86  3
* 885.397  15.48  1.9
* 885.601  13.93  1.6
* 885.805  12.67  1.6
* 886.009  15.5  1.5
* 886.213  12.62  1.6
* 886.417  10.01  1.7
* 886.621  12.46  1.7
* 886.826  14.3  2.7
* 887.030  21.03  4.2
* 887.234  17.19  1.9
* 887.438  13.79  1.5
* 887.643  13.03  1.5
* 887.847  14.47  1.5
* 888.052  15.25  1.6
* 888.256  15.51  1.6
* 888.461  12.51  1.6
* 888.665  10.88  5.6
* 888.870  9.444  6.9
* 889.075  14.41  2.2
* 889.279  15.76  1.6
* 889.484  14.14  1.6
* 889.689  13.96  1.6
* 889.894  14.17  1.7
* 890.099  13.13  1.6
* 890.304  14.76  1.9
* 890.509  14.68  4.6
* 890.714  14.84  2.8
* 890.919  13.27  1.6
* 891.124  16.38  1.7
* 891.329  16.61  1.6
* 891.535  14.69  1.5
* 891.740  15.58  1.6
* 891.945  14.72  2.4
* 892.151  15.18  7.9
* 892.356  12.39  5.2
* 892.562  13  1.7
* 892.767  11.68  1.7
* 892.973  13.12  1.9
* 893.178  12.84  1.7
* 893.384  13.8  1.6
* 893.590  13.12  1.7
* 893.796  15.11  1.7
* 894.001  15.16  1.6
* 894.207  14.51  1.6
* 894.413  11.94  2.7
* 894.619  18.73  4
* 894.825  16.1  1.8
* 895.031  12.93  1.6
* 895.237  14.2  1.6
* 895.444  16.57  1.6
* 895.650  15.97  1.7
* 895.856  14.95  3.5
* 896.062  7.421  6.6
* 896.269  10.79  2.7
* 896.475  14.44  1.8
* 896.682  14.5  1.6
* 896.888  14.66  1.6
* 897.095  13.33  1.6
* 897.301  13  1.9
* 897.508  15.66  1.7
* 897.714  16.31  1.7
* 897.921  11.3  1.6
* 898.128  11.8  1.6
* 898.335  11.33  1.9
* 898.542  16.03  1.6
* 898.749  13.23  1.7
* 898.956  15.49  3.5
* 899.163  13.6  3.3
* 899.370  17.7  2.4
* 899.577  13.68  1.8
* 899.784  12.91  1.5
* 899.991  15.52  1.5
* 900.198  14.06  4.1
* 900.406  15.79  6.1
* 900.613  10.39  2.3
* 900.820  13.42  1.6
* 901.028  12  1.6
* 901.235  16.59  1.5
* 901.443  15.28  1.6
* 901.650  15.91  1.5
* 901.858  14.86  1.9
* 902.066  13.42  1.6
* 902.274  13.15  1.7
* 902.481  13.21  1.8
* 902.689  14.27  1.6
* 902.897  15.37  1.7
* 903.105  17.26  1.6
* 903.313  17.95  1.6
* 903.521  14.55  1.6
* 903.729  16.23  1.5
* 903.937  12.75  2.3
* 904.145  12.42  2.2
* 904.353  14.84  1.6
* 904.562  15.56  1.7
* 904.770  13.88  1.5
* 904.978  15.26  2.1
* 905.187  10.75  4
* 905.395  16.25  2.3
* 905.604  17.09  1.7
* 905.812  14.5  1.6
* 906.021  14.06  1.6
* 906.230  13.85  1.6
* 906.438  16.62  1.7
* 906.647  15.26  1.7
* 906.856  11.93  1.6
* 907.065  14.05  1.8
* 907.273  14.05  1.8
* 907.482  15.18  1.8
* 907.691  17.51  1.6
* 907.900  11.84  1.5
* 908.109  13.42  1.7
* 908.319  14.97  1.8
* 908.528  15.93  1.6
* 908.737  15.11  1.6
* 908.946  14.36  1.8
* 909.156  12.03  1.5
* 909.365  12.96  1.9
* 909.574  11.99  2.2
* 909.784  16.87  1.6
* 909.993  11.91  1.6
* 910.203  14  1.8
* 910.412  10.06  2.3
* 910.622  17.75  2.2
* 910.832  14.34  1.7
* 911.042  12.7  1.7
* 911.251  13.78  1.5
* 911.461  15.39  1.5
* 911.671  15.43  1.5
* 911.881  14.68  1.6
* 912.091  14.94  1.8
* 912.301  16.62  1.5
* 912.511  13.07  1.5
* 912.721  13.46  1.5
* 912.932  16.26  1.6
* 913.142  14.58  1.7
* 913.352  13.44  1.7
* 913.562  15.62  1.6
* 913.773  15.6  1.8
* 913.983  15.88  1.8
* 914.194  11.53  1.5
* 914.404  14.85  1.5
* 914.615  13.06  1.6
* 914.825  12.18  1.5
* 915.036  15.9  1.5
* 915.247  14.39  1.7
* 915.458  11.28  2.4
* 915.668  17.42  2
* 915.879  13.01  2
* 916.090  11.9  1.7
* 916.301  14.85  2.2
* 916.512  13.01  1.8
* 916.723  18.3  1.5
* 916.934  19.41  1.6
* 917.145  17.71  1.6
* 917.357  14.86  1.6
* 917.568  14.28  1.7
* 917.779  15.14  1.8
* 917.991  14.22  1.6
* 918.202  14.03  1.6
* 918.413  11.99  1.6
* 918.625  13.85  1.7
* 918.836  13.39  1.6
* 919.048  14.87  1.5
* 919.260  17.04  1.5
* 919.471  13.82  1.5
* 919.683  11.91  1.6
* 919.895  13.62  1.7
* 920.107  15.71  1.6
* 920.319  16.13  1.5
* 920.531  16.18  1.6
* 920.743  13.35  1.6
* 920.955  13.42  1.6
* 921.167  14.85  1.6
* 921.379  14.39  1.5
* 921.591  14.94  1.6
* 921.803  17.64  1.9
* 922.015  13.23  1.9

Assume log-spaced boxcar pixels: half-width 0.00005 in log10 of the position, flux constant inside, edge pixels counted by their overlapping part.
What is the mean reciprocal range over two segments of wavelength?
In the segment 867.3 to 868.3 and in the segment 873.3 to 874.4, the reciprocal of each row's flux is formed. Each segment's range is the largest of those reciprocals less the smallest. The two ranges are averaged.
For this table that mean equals 0.0135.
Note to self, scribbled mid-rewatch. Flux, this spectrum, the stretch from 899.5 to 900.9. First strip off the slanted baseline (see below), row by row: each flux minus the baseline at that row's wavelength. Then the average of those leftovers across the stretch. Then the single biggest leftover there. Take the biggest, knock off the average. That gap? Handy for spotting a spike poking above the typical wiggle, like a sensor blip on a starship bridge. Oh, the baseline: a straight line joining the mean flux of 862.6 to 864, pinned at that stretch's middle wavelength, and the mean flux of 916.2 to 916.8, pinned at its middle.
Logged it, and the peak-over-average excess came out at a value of 2.1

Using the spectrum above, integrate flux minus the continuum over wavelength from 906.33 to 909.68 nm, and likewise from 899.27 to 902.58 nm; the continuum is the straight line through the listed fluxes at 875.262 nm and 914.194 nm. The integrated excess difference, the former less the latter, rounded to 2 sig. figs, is 2.1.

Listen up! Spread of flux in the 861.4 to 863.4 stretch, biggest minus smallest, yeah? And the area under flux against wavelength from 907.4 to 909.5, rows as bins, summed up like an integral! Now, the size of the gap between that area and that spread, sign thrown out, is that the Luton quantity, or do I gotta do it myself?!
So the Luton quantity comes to 23.9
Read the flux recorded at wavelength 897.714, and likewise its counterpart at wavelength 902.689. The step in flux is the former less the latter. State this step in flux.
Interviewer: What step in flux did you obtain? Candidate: 2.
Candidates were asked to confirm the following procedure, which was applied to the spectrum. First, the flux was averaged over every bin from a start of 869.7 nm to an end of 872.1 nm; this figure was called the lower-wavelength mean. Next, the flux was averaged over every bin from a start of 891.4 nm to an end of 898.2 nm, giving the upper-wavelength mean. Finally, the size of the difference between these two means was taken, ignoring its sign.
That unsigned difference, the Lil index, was 1.0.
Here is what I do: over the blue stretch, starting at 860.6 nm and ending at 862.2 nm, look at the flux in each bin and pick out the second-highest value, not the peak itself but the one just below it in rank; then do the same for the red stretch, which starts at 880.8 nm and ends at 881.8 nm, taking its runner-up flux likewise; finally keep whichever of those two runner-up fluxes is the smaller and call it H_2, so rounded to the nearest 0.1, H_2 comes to 14.8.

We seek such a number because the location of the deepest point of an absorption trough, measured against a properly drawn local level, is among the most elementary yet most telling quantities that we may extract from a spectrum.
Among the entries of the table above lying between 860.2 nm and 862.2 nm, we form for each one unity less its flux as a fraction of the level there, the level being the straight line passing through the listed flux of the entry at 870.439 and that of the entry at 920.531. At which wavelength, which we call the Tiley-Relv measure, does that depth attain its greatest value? 861.466 nm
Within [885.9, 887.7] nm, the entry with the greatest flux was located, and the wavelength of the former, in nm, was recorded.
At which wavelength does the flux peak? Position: 887.030 nm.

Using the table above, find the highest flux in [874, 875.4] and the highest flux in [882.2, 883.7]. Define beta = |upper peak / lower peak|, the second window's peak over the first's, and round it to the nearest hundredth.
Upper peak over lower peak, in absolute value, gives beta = 0.85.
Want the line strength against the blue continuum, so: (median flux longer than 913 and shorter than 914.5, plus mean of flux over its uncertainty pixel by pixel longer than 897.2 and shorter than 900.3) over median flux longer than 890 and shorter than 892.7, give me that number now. 1.51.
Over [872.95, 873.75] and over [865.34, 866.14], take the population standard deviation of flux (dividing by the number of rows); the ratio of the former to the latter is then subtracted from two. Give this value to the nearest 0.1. 1.5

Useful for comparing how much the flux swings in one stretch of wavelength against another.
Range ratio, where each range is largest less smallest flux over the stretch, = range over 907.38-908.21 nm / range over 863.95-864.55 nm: 1.6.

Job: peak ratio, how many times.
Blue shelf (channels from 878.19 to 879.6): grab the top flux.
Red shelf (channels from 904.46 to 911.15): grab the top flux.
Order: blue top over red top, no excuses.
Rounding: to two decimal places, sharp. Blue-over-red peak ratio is 0.97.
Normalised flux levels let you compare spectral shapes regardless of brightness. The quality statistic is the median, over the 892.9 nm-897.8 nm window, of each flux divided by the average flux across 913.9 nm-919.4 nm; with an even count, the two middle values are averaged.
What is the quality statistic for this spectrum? 0.99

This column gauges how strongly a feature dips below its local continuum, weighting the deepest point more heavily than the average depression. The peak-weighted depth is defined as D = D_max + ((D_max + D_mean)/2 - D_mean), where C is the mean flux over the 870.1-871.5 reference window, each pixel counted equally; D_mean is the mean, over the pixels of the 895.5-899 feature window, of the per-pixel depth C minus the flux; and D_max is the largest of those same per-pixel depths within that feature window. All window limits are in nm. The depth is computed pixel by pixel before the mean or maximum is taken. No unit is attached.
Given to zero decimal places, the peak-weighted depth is 10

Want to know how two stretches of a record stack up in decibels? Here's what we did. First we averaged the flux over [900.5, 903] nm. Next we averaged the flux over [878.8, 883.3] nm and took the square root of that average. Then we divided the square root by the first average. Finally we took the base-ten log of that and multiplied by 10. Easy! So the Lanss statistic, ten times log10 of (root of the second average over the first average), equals -5.65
